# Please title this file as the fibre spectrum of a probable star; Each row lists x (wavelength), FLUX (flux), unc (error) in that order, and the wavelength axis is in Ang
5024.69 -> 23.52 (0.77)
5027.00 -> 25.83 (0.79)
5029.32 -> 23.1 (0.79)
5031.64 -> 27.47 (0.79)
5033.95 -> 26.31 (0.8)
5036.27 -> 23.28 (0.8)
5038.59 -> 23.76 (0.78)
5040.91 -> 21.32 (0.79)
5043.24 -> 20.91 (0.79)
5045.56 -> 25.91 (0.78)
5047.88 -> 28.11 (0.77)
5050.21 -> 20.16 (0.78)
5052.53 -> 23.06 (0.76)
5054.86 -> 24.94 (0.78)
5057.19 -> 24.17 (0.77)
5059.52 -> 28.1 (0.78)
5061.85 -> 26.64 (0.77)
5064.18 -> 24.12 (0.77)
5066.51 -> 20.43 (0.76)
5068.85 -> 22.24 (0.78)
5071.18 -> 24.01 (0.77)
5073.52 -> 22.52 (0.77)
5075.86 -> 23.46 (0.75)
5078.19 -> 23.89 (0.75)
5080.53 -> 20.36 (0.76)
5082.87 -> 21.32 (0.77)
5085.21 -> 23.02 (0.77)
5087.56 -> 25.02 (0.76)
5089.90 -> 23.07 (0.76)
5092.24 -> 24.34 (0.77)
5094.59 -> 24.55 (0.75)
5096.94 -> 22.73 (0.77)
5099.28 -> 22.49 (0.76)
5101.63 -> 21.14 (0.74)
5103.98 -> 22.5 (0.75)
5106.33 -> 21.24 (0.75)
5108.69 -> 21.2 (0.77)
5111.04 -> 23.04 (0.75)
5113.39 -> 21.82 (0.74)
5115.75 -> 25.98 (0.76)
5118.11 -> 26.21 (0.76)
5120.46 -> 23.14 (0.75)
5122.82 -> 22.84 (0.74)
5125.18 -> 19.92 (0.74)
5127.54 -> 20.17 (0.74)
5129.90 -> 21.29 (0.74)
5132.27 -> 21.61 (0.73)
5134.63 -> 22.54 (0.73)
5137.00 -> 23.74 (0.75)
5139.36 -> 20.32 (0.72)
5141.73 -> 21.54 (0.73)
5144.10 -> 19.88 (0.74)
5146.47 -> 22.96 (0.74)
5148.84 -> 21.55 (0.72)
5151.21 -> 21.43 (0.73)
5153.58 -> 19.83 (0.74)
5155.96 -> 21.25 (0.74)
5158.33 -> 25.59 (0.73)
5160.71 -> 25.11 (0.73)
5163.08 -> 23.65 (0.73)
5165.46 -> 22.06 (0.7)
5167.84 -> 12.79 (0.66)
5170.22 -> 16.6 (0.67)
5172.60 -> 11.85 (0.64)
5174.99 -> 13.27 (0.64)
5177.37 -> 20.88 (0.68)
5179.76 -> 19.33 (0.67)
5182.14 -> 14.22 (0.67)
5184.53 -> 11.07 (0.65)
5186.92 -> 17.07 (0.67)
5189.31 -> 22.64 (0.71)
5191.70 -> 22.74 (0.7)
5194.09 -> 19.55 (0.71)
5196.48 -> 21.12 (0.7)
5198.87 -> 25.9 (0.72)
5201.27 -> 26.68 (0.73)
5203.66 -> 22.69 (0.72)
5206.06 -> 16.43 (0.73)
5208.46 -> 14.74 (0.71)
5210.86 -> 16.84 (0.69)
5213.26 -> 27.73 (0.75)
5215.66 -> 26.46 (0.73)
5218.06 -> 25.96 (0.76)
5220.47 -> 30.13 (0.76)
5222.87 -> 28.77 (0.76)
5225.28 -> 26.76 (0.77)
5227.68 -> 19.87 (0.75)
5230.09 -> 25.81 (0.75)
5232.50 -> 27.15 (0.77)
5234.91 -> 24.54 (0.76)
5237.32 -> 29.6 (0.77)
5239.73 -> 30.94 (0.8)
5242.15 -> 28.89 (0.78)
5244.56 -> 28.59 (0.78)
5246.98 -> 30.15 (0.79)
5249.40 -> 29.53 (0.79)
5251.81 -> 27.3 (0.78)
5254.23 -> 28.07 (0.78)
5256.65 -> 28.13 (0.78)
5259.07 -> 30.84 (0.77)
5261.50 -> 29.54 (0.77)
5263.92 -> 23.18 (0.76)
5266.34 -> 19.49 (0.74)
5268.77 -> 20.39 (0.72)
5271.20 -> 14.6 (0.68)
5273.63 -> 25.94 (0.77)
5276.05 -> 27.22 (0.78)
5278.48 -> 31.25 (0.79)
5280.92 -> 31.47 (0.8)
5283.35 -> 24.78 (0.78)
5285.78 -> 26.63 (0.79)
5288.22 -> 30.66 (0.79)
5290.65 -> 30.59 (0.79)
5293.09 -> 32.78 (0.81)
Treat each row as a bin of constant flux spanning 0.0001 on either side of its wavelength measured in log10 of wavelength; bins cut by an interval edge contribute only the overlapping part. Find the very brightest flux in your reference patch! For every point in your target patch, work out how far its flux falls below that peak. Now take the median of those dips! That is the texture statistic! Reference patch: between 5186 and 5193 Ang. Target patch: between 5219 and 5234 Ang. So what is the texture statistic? -4.2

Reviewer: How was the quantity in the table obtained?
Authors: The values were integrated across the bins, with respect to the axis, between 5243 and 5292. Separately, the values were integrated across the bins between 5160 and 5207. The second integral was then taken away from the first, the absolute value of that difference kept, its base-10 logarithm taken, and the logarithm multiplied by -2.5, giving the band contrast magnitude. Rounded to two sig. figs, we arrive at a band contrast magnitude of -6.5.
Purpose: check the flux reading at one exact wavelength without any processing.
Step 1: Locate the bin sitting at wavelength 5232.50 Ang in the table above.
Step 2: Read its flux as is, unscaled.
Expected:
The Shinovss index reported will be 27.15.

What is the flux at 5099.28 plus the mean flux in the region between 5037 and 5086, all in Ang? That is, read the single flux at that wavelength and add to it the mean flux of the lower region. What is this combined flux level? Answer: 45.9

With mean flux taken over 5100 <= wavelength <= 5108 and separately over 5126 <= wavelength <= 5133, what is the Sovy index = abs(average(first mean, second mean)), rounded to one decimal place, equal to 21.3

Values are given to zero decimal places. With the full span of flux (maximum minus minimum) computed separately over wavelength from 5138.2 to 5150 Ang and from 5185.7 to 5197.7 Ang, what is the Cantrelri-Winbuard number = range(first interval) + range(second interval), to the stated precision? 9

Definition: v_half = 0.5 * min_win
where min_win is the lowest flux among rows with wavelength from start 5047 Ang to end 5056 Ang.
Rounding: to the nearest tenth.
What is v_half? 10.1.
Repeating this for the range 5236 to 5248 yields 14.3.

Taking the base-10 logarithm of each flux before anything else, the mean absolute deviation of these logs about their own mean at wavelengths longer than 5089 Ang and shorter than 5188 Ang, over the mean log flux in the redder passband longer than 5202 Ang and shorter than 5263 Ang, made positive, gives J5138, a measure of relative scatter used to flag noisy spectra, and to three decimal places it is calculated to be 0.044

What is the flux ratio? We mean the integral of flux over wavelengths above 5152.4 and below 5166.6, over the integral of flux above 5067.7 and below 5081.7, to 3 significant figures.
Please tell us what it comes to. 1.02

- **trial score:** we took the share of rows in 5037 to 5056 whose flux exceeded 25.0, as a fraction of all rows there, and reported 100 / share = 400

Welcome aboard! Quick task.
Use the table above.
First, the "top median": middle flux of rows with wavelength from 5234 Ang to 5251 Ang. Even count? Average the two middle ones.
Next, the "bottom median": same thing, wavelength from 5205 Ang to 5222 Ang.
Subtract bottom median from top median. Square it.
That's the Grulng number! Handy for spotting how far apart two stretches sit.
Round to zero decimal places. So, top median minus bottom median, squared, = 13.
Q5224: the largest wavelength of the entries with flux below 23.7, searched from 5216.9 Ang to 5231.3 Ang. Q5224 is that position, 5227.68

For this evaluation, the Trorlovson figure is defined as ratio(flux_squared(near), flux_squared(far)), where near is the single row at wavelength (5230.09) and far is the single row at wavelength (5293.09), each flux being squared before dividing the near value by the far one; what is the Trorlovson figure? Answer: 0.62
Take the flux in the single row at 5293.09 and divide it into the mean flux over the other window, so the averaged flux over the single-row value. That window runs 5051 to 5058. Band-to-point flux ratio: 0.73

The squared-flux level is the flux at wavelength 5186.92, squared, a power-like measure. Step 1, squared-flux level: 291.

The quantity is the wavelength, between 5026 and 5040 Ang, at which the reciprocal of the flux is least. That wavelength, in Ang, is 5031.64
